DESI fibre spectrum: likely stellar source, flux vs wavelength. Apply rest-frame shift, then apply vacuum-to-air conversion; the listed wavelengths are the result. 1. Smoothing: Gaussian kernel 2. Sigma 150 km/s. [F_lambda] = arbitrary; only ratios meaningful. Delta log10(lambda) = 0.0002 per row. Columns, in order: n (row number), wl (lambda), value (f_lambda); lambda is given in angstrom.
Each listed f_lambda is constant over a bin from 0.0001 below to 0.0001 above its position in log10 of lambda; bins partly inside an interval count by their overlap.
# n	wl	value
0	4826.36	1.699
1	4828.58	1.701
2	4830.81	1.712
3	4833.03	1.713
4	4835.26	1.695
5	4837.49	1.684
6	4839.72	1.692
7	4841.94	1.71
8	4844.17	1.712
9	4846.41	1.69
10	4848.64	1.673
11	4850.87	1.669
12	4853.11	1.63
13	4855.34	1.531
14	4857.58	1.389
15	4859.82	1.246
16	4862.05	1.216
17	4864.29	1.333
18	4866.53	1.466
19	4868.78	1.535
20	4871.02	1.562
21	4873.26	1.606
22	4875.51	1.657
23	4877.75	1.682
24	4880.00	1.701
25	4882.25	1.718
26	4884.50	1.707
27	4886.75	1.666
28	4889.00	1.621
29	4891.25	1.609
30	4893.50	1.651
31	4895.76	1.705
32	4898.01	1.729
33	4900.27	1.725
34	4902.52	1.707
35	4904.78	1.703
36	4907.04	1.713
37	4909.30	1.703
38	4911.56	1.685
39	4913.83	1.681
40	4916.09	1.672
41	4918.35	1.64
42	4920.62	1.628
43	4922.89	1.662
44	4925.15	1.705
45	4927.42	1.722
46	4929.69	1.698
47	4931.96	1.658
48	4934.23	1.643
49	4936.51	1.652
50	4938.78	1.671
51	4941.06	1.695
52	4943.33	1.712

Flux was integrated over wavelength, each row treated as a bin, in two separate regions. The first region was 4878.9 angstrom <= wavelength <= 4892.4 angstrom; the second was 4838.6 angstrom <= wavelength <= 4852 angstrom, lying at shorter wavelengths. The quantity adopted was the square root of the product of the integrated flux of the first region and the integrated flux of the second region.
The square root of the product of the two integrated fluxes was 22.6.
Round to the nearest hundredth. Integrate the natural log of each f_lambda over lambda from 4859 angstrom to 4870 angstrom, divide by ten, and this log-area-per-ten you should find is 0.34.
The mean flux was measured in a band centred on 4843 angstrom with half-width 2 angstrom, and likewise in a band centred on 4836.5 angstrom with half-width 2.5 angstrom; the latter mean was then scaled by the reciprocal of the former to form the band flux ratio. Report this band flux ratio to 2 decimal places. 0.99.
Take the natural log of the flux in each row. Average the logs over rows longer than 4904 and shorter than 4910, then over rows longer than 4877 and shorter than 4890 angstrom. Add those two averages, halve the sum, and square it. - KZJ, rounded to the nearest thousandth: 0.278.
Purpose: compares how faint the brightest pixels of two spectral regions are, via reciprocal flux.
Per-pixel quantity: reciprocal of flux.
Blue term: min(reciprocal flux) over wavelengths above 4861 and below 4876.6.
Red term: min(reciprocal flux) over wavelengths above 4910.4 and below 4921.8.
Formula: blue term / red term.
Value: 1.02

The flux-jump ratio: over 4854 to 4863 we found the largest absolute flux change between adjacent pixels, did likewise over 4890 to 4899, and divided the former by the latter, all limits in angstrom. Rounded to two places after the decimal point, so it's 2.65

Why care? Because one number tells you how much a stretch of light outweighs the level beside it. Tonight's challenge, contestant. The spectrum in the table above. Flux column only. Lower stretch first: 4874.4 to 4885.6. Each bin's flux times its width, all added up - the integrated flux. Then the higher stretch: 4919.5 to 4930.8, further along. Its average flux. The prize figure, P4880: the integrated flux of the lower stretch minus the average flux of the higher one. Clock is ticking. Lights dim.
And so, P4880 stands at 17.3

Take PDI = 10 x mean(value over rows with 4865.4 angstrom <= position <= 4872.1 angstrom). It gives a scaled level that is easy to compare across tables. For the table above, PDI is 15.2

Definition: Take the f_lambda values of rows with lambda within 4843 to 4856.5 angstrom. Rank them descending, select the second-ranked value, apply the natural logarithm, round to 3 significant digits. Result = 0.525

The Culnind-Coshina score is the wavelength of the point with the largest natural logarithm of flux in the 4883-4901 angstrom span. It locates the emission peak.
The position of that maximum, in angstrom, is 4898.01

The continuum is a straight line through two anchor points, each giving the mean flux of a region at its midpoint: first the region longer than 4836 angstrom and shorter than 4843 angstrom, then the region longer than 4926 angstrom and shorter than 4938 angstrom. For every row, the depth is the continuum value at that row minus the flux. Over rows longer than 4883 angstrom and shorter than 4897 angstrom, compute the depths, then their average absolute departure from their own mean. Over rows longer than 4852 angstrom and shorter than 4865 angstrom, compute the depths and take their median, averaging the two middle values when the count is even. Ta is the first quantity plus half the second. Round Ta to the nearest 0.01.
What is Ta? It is 0.20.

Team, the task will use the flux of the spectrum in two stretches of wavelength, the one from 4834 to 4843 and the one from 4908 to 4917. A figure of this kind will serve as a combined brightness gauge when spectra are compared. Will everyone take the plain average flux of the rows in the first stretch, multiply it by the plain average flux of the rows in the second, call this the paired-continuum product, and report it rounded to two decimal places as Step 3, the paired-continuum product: 2.86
